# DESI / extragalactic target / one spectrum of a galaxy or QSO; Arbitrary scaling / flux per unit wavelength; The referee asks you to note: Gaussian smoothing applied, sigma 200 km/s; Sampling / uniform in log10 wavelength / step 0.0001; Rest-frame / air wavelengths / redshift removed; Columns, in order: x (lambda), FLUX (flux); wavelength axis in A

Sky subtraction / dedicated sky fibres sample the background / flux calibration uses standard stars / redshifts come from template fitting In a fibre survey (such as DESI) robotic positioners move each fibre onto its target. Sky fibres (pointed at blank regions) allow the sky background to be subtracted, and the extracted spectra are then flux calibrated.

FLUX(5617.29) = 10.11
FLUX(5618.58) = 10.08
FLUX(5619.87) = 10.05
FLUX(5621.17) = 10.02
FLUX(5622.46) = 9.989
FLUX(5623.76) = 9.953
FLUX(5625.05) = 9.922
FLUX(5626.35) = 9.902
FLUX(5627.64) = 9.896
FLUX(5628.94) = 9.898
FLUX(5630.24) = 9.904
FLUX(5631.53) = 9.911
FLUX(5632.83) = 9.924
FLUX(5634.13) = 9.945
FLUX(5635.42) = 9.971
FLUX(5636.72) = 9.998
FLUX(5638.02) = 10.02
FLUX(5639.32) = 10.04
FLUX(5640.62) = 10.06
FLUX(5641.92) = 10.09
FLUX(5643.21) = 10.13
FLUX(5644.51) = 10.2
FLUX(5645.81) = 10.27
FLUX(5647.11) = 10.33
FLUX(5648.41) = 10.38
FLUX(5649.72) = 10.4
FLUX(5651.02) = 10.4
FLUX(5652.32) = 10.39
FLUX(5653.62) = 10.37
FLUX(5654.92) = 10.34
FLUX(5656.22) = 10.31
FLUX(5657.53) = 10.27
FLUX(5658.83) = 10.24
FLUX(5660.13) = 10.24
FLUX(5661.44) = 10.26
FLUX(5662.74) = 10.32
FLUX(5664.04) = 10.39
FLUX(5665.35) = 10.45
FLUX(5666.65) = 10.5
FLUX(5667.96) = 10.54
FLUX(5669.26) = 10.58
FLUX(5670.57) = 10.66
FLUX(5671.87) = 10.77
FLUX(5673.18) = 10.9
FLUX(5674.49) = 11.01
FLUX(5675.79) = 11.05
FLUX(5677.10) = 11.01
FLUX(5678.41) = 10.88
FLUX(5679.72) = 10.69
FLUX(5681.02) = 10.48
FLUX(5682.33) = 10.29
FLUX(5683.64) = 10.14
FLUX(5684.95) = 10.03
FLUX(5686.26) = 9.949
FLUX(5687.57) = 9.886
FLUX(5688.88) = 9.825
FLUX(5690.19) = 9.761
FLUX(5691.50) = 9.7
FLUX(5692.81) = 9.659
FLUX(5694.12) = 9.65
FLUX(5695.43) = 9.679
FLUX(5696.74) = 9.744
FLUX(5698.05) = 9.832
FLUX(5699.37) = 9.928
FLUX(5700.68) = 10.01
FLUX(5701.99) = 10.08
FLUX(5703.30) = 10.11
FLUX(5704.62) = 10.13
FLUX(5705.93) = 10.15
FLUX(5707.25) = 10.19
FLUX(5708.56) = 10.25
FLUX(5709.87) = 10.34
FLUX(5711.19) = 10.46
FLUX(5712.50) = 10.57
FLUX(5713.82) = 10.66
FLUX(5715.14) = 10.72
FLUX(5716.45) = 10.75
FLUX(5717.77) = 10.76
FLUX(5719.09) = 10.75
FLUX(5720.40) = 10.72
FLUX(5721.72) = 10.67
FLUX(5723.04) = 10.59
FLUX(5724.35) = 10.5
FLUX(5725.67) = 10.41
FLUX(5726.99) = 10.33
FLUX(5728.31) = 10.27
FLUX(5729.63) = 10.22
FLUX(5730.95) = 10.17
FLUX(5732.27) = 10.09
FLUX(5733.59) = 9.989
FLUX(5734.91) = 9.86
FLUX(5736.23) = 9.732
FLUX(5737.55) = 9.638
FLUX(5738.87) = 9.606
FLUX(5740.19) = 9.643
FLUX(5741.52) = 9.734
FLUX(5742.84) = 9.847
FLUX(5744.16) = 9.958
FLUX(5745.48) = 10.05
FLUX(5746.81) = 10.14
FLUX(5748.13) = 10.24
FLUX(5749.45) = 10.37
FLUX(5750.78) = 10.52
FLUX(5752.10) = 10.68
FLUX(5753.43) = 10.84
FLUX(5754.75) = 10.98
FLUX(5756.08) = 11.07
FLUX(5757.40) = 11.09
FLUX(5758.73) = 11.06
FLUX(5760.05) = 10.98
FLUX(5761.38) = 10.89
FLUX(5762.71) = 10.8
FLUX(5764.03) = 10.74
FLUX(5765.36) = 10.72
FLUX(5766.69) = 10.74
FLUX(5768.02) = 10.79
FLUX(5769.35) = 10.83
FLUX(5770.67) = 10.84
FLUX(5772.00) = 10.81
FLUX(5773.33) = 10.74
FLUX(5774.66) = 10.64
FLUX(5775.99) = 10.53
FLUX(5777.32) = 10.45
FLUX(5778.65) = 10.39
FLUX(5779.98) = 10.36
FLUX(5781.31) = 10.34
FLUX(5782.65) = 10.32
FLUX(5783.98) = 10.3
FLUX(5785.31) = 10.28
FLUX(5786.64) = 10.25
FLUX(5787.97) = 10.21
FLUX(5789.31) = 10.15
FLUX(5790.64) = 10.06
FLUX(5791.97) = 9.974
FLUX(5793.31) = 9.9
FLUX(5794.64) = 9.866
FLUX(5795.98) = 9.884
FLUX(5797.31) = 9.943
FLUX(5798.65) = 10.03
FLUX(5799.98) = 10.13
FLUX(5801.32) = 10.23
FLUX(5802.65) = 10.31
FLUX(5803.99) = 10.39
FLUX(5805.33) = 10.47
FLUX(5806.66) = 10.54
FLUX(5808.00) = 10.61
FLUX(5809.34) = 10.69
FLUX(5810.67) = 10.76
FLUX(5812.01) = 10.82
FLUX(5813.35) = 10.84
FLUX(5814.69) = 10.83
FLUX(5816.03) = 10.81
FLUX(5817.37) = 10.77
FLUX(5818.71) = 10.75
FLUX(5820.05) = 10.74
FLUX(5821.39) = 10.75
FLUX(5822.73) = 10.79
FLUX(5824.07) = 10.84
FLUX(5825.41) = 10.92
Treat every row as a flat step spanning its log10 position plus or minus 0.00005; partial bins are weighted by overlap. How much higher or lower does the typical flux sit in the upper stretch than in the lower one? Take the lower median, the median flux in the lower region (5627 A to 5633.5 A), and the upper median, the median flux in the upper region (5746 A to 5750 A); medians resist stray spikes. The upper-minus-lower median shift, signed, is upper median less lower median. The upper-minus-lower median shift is 0.34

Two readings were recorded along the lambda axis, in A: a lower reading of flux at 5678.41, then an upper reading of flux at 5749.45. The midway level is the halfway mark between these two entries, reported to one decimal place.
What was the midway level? 10.6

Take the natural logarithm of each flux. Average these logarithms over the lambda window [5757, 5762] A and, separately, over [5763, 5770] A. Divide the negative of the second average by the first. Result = -0.991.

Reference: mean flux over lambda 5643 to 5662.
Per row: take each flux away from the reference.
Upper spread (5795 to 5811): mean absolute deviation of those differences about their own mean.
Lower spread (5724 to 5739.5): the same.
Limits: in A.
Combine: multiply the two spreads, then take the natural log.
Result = -2.8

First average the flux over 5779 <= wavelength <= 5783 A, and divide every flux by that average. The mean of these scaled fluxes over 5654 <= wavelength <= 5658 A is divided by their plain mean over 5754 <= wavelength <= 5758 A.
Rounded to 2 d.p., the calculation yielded 0.93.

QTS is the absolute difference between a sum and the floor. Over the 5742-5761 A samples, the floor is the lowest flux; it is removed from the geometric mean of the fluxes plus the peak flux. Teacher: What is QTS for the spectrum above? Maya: 11.8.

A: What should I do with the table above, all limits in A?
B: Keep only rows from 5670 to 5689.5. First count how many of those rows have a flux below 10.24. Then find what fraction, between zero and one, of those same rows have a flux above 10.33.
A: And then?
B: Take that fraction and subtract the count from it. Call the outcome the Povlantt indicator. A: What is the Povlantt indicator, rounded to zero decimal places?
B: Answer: -4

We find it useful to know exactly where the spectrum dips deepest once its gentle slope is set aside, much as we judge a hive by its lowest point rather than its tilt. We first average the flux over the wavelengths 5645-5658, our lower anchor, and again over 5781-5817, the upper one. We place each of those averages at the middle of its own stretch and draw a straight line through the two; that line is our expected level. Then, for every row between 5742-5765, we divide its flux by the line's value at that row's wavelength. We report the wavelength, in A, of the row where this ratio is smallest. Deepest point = 5742.84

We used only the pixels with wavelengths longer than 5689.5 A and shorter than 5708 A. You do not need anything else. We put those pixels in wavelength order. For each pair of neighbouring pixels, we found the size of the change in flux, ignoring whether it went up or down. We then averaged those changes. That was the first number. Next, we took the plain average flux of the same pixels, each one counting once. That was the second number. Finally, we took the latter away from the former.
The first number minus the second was -9.9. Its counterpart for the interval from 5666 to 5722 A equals -10.3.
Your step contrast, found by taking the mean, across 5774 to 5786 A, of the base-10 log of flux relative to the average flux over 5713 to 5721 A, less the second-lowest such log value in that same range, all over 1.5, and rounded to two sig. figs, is 0.0028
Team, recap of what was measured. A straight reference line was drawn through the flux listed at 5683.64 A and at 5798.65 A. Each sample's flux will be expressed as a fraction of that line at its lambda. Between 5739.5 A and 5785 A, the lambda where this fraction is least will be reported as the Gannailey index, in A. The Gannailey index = 5740.19 A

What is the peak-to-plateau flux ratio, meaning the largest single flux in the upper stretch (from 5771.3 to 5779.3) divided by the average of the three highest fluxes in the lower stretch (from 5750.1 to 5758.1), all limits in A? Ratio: 0.98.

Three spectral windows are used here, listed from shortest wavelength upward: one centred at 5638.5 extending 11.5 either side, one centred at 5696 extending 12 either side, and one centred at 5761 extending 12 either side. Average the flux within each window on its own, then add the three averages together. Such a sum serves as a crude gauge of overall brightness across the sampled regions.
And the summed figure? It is 30.8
